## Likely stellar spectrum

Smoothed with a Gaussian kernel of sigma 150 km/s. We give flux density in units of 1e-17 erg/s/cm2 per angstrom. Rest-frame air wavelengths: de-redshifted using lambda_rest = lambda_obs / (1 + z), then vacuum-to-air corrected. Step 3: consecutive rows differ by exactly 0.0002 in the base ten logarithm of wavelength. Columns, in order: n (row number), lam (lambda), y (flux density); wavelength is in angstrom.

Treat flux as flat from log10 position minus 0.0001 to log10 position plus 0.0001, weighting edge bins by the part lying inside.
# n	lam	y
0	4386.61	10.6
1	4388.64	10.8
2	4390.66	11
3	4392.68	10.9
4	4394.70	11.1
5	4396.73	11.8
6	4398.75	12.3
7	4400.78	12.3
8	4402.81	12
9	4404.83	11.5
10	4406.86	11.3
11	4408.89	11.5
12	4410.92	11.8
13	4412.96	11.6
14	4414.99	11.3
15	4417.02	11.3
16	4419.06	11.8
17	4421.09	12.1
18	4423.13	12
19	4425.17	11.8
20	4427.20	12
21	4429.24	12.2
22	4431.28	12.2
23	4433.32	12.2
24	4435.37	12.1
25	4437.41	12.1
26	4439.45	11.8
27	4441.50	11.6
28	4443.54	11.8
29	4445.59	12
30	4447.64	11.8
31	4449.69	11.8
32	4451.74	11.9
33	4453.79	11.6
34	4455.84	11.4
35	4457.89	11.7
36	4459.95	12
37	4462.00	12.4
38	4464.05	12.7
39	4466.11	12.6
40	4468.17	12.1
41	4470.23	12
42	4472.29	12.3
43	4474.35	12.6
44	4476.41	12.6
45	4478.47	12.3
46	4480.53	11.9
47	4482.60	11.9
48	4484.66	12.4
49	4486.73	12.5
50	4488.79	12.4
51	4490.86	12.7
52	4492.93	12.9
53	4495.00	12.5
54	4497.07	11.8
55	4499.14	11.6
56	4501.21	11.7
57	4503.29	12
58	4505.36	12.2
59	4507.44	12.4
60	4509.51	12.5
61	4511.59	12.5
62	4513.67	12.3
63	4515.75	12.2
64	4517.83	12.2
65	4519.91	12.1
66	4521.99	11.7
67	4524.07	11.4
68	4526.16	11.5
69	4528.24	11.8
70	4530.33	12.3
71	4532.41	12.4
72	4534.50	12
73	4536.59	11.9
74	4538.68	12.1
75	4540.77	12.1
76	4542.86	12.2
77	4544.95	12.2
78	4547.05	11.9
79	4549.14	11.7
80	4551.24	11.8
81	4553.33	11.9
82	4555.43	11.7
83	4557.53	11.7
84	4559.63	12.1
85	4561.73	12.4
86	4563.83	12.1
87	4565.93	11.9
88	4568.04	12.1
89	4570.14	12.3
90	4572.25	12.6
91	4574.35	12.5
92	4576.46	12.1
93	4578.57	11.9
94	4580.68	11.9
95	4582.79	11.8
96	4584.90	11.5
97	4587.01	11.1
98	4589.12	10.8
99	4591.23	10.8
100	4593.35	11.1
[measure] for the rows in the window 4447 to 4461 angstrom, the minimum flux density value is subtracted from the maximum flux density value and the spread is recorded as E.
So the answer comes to 0.6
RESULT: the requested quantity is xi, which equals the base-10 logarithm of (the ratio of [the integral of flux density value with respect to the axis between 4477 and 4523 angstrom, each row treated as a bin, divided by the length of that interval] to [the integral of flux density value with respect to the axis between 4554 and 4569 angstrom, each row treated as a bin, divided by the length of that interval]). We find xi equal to 0.008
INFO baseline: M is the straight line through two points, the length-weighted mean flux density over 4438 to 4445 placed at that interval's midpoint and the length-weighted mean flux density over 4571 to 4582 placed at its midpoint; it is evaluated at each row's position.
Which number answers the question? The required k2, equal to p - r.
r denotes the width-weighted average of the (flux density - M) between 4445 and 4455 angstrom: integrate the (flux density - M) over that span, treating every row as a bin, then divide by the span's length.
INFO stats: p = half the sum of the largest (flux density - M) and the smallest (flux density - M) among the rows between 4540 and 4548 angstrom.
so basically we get -0.044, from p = -0.04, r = 0.00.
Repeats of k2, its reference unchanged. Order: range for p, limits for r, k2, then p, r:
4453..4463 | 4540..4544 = -0.002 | 0.07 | 0.07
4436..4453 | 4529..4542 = 0.016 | 0.08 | 0.07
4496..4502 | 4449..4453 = -0.283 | -0.25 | 0.04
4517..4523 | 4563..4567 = 0.092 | -0.06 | -0.16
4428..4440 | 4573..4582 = 0.329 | 0.25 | -0.08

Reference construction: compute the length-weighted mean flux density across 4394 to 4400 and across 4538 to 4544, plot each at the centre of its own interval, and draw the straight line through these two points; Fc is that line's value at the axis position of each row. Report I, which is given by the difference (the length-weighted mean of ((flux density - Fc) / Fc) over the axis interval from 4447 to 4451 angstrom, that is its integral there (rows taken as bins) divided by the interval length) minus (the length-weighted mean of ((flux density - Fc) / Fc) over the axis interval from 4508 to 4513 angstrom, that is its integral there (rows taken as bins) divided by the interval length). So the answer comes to -0.04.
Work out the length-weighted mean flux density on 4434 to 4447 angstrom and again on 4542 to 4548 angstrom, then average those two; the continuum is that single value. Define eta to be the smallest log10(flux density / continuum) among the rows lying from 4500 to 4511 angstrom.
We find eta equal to -0.011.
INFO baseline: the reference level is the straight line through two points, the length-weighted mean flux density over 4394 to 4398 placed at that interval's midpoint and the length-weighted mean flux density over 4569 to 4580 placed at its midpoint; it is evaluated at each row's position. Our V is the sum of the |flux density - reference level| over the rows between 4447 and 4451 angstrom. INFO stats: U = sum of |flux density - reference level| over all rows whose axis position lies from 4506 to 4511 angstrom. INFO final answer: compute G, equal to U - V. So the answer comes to 0.8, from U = 0.9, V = 0.10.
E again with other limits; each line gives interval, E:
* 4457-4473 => 1.0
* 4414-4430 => 0.9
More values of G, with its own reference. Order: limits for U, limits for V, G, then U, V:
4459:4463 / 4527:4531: 0.3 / 0.8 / 0.49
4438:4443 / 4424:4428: -0.3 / 0.2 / 0.49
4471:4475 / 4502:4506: 1.0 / 1.2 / 0.25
